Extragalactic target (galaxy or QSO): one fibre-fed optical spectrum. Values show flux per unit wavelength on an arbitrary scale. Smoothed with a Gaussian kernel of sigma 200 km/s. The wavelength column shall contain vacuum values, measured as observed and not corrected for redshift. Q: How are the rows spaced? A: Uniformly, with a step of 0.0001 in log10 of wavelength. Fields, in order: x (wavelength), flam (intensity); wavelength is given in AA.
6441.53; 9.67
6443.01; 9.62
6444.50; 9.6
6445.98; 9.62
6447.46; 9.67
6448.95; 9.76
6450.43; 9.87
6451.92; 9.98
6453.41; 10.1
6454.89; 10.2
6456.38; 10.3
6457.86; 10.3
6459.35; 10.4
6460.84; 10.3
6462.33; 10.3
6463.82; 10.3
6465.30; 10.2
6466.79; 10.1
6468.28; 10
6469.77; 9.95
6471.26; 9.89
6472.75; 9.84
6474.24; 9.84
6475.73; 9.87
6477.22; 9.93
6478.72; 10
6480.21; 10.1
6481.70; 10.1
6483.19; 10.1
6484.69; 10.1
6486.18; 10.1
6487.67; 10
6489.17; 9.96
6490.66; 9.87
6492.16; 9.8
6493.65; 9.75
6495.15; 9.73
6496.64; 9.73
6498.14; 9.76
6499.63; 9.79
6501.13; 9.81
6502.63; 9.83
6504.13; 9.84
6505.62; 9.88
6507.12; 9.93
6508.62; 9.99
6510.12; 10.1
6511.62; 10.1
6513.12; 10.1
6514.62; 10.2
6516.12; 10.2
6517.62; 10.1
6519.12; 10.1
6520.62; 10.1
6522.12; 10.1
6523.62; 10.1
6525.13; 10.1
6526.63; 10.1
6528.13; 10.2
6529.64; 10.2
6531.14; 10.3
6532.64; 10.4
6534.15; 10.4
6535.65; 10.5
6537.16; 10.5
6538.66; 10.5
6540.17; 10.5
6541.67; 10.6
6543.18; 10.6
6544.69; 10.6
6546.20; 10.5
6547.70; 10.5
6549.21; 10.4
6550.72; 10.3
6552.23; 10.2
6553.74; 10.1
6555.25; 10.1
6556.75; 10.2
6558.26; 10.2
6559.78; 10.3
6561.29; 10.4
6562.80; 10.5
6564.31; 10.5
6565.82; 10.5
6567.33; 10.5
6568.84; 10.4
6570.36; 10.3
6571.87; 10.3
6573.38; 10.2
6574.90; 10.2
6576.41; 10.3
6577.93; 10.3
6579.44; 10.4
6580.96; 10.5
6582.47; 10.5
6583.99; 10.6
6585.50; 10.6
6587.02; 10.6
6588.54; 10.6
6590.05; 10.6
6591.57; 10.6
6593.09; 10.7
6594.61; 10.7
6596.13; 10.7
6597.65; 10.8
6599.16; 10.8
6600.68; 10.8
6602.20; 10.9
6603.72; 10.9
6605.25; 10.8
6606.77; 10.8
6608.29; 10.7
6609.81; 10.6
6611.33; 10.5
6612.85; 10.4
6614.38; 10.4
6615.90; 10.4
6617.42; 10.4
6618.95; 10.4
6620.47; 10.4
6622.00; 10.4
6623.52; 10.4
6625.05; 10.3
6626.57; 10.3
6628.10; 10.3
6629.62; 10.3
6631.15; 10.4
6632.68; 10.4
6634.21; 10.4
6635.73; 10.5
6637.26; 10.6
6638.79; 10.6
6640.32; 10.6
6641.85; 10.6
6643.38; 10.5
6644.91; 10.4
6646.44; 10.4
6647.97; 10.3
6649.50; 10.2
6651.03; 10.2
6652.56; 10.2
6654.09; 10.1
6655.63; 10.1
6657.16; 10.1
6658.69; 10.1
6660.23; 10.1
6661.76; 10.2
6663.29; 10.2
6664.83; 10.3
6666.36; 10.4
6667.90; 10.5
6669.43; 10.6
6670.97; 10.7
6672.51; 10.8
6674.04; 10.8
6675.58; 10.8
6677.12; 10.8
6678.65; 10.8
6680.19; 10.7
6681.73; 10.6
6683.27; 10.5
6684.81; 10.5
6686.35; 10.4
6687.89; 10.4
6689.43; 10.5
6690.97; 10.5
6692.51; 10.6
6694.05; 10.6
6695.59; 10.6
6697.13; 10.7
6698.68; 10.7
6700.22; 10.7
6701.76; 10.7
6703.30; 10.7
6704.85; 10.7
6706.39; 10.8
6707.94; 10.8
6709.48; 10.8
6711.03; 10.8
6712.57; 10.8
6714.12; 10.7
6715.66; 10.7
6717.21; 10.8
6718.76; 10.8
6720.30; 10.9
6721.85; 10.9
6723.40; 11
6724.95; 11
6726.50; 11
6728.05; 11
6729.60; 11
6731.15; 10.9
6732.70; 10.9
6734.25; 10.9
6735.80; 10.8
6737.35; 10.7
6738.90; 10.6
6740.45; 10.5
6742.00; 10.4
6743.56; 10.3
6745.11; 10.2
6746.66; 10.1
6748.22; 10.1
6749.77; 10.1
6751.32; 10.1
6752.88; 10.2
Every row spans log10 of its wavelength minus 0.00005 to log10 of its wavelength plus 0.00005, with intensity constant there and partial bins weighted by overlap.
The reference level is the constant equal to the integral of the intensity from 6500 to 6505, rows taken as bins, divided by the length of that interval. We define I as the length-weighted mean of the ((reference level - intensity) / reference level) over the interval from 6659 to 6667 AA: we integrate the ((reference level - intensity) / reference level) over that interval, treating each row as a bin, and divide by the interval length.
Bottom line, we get -0.041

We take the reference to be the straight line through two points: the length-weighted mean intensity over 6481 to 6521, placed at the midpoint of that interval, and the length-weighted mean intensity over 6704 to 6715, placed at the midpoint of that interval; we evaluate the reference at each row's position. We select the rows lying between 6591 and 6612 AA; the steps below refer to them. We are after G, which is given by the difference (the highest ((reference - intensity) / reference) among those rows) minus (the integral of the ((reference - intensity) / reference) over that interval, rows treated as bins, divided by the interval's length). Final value 0.0267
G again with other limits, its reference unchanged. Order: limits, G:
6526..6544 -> 0.0268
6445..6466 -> 0.0440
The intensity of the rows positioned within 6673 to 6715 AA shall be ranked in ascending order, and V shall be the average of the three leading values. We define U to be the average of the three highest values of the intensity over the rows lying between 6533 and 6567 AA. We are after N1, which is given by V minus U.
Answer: -0.17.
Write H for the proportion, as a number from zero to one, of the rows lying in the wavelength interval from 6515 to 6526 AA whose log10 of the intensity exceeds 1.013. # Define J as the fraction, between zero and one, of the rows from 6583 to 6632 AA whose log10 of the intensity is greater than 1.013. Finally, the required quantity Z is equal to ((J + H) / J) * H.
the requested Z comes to 0.0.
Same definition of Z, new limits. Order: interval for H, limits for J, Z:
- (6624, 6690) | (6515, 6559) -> 1.6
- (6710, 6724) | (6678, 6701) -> 2.0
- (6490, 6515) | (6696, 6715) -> 0.0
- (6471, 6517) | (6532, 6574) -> 0.0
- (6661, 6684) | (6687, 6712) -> 1.4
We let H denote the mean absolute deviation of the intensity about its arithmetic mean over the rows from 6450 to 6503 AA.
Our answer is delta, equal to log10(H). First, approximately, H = 0.162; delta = -0.79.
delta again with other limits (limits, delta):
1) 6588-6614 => -0.98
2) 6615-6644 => -1.07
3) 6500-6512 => -1.02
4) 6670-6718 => -0.99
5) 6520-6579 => -0.84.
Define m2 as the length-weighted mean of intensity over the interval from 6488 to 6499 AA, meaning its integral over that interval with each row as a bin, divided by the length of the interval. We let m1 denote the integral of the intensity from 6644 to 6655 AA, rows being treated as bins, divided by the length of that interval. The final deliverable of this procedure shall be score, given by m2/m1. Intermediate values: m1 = 10.3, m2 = 9.8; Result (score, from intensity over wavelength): 0.96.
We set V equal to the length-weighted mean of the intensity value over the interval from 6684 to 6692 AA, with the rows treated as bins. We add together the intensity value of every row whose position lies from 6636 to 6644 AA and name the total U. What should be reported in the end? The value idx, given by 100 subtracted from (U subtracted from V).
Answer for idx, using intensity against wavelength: -142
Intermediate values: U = 52.9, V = 10.5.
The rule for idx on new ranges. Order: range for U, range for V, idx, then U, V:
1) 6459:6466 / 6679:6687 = -141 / 51.5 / 10.5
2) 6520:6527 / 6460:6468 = -140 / 50.5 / 10.2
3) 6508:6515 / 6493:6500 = -141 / 50.5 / 9.8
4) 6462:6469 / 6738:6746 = -140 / 50.9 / 10.4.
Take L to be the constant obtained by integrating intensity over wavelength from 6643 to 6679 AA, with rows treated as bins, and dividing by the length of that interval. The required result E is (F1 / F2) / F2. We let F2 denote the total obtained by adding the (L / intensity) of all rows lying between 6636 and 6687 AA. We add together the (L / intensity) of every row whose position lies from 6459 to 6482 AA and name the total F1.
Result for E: 0.015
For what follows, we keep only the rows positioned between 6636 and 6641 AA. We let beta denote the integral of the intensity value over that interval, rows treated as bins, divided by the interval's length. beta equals 10.6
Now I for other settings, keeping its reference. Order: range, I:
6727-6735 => -0.114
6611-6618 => -0.060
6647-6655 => -0.039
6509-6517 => -0.031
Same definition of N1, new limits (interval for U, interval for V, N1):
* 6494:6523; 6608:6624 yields 0.23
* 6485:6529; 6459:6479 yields -0.35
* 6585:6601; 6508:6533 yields -0.74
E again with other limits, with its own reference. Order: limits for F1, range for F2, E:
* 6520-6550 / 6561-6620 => 0.014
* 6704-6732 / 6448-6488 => 0.022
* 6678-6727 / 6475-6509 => 0.053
